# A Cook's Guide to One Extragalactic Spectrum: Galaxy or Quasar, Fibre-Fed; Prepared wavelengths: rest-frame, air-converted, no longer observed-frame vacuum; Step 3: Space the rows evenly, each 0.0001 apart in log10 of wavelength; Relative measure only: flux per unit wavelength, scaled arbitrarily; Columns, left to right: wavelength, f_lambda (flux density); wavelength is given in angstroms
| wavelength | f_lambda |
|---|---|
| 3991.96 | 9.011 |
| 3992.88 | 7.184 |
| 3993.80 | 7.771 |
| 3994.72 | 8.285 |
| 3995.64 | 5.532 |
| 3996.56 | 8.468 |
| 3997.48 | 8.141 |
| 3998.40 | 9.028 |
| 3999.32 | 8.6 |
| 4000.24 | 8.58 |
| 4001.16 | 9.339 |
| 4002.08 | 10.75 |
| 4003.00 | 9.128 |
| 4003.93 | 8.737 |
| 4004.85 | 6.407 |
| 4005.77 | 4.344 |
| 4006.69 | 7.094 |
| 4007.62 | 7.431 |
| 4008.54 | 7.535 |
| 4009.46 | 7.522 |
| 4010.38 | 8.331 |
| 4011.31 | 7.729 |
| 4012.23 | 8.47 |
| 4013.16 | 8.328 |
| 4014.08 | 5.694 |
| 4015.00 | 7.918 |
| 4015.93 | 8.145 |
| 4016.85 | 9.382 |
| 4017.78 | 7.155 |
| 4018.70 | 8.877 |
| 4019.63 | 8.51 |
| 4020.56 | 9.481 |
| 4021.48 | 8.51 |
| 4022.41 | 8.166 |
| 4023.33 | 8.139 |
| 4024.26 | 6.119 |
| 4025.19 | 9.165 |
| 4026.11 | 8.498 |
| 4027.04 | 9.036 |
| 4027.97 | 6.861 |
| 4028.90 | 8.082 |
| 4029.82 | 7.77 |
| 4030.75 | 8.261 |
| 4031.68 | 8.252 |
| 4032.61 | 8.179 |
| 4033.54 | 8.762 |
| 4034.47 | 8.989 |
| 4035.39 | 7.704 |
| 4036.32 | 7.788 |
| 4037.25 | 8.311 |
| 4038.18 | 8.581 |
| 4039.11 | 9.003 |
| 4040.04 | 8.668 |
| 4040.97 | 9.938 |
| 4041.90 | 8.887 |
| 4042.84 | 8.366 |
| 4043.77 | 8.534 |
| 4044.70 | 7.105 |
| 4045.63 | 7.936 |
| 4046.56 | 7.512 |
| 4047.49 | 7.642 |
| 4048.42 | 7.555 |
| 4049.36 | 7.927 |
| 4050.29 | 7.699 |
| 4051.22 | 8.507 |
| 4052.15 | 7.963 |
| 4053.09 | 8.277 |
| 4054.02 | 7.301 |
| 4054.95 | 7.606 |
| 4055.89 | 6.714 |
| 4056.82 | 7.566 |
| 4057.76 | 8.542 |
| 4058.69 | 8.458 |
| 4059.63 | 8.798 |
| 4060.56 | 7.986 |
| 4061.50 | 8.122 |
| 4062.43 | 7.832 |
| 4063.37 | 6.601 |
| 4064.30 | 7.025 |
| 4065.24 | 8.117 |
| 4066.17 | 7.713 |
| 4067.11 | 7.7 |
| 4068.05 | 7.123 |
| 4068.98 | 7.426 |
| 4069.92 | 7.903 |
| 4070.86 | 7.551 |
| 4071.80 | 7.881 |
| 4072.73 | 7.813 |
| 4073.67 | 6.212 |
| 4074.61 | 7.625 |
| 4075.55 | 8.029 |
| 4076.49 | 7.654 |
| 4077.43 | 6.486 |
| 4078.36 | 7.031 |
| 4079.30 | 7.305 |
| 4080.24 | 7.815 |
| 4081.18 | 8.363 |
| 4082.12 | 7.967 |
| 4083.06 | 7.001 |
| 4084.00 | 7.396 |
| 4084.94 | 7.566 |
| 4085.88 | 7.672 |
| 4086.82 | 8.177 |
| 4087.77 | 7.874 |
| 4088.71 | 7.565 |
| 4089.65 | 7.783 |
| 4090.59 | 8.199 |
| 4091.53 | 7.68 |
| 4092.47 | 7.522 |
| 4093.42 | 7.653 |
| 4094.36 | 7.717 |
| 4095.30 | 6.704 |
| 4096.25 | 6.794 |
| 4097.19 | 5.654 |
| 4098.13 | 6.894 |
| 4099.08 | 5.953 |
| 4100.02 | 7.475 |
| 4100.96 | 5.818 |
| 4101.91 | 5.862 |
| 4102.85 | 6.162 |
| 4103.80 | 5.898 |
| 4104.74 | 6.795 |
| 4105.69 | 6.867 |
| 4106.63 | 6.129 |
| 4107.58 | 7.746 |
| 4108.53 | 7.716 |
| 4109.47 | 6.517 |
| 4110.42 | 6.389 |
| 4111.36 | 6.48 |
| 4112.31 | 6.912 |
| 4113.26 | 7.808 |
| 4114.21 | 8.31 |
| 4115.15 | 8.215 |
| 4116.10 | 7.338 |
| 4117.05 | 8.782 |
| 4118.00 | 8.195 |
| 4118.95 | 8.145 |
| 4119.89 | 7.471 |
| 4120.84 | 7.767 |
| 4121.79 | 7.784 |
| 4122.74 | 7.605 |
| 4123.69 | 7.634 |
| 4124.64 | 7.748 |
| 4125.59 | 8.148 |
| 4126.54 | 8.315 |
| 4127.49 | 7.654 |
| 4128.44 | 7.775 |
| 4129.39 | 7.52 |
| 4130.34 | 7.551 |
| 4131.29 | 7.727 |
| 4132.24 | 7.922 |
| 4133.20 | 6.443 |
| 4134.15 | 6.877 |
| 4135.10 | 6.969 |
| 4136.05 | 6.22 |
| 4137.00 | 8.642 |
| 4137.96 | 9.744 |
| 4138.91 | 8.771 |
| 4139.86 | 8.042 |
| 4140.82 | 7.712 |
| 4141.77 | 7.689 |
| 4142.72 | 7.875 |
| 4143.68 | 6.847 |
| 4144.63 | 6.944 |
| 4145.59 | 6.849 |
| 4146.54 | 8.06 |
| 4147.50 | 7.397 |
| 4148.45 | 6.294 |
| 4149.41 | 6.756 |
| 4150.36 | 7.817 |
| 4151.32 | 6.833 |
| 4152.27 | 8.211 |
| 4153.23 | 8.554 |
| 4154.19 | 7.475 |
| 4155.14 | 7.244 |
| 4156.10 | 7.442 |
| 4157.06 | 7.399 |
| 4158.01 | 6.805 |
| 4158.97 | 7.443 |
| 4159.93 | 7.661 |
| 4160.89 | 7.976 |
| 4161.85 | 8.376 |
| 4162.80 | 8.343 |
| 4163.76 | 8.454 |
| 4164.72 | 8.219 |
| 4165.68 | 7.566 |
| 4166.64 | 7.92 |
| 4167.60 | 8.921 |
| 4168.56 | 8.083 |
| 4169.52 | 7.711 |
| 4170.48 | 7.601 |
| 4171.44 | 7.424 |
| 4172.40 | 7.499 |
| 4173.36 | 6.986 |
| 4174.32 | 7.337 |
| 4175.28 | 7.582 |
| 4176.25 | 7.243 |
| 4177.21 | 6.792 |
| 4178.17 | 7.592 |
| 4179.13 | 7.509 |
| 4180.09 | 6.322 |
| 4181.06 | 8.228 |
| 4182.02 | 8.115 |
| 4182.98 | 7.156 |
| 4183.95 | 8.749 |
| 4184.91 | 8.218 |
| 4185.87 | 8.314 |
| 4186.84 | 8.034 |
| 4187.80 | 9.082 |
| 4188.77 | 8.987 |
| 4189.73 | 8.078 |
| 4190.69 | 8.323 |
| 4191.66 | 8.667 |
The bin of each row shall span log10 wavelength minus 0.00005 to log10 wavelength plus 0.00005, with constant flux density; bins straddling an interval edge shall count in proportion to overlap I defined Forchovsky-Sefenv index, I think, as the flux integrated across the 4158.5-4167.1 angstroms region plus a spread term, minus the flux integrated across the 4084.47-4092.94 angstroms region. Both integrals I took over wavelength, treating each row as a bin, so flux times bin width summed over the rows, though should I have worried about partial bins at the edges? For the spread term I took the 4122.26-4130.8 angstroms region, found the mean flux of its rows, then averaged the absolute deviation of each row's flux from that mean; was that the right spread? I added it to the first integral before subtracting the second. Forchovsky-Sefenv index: 3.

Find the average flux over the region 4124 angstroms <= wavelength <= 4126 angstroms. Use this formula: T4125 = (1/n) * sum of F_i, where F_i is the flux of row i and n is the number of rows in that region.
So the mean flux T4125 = 7.9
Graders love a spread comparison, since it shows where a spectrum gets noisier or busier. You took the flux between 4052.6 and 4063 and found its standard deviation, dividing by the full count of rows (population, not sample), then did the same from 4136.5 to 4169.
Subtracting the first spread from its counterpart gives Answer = 0.14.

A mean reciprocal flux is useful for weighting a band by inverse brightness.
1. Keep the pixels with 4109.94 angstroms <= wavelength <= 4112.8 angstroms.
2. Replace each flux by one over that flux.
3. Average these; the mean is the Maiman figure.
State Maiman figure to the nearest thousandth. 0.152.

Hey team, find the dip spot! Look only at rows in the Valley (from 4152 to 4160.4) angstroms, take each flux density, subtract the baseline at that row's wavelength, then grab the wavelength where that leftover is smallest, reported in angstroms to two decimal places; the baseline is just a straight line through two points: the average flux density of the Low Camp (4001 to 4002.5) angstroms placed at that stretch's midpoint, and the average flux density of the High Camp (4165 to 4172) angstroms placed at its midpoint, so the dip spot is 4158.01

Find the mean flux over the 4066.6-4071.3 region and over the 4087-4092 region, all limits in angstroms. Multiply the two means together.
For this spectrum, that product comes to 59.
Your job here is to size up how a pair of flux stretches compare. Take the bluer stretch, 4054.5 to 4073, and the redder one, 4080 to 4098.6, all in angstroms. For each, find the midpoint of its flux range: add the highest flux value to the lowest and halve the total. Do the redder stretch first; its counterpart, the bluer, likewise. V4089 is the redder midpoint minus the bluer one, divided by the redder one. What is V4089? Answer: -0.10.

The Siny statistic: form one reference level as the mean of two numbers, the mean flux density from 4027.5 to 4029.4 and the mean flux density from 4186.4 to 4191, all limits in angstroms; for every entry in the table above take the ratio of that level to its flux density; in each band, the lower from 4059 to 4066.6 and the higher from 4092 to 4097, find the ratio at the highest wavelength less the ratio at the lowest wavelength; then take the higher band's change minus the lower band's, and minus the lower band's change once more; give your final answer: -0.14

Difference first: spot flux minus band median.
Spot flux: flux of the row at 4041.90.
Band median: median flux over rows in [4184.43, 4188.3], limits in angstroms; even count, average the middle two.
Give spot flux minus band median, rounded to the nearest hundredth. 0.62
